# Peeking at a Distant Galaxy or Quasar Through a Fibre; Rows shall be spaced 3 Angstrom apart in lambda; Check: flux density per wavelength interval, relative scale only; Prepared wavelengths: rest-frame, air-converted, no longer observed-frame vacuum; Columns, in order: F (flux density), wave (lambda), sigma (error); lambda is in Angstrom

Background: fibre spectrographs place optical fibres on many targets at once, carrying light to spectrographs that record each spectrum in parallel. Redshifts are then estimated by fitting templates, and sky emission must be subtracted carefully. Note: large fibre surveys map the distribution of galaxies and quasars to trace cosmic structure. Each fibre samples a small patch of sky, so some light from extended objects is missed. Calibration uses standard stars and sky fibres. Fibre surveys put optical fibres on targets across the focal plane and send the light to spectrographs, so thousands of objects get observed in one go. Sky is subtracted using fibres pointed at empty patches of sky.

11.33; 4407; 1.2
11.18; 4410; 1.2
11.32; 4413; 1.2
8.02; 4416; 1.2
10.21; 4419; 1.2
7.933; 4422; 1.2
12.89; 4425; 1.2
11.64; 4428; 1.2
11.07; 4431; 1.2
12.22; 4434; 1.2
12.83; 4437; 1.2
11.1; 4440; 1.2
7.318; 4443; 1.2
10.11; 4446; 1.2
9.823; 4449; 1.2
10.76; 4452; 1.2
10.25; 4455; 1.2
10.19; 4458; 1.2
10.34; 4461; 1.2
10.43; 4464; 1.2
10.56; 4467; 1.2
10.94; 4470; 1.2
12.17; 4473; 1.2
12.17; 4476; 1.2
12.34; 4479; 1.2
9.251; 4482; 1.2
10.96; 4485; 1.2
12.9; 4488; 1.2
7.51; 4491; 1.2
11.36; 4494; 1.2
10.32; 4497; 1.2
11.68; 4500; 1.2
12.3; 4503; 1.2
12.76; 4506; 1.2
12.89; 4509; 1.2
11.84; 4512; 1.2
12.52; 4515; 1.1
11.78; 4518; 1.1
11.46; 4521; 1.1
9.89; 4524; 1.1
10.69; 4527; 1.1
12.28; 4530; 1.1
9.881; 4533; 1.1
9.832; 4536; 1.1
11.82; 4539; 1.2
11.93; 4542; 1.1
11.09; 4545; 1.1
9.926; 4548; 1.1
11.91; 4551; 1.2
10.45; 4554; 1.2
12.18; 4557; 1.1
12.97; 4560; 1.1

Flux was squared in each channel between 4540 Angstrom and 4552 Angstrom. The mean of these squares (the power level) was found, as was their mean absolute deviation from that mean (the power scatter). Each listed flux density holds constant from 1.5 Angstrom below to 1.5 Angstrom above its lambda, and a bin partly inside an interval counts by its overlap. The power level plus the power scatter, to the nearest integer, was 142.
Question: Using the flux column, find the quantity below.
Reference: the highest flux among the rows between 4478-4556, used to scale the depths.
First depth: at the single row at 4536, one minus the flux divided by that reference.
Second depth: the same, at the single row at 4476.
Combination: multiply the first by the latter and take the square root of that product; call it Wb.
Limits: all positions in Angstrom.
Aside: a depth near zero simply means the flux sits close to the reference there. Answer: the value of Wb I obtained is 0.12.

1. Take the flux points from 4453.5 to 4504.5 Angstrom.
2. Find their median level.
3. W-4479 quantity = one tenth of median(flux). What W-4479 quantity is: 1.09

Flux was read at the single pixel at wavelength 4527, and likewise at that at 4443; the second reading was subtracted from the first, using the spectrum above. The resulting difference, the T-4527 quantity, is 3.4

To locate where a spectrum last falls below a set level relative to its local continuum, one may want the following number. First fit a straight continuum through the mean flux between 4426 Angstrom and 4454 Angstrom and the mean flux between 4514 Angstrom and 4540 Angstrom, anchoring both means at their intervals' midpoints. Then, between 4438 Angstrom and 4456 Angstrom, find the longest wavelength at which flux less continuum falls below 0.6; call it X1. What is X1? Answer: 4455 Angstrom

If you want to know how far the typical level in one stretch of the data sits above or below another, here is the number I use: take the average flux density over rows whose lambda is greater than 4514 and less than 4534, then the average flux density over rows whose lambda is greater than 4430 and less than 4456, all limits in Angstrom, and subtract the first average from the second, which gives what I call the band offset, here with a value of -0.61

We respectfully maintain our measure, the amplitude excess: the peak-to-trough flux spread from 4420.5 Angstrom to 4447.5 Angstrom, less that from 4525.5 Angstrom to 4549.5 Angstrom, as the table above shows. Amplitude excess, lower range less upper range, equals 3.1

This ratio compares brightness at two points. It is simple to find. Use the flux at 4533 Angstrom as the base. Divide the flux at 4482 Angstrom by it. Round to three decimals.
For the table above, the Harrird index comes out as 0.936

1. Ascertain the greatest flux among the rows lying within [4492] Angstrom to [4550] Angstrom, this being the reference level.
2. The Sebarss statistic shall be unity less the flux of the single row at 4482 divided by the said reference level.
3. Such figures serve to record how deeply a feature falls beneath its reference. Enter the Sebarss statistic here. 0.28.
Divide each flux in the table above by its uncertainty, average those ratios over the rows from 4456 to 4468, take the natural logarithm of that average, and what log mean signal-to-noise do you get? 2.16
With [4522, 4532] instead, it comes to 2.30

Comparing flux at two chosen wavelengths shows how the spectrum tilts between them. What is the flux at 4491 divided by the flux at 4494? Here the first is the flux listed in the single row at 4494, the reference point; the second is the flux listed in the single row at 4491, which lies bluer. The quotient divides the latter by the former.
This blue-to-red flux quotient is 0.66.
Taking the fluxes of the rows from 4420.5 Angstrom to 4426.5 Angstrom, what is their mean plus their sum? 31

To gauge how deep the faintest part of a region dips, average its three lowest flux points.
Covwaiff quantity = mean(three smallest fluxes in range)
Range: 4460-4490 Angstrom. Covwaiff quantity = 10.01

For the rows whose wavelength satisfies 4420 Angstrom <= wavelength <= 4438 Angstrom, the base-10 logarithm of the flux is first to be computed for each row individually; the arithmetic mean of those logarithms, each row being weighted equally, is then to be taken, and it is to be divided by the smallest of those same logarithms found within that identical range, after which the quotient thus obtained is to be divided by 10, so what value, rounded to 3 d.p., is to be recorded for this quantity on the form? 0.117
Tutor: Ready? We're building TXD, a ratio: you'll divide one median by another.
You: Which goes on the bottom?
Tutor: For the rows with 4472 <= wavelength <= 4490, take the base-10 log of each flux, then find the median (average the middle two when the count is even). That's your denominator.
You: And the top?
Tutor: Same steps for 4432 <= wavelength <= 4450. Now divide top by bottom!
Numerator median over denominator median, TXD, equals 0.94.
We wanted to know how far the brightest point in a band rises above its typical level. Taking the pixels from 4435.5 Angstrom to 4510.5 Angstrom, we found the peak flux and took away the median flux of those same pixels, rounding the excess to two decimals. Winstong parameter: 1.96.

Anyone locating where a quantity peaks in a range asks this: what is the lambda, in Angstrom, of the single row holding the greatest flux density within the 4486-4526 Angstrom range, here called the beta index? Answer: 4488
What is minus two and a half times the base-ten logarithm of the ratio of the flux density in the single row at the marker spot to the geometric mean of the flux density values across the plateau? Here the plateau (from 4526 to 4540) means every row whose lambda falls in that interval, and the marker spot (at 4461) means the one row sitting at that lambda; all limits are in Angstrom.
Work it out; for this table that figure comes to 0.05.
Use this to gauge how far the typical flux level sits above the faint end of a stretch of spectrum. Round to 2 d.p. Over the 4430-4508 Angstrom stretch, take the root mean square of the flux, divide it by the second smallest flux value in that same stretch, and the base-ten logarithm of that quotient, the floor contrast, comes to 0.17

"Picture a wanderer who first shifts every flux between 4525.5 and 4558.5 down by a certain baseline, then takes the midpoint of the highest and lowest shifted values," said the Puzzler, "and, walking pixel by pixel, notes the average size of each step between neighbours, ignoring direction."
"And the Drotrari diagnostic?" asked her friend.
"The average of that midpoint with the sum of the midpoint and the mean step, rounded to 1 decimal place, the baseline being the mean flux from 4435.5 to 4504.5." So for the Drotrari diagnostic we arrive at 1.0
